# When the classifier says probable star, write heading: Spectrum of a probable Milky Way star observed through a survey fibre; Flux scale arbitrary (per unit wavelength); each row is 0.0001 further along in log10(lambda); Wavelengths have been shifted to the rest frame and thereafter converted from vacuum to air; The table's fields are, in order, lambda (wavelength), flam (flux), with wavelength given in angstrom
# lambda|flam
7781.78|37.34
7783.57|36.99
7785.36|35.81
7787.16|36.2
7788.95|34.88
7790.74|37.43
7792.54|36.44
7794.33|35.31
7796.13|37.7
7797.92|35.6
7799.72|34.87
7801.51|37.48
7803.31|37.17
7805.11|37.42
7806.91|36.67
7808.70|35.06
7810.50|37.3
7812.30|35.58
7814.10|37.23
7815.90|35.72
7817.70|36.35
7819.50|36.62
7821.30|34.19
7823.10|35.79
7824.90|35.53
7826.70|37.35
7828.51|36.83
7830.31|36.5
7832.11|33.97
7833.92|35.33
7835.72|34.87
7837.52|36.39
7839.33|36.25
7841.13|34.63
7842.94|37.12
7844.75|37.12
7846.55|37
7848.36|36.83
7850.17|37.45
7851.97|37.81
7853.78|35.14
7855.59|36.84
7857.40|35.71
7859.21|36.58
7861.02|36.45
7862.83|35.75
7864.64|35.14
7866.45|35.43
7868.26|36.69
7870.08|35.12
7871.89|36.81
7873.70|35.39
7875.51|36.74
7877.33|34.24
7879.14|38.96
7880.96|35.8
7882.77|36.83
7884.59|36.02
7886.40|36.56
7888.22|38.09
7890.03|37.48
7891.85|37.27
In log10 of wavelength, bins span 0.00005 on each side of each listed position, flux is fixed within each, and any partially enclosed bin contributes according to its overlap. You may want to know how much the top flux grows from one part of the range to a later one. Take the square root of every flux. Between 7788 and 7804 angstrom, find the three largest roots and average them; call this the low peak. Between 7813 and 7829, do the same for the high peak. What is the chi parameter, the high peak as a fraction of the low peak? 0.99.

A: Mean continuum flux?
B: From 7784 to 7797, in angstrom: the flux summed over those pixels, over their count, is 36.3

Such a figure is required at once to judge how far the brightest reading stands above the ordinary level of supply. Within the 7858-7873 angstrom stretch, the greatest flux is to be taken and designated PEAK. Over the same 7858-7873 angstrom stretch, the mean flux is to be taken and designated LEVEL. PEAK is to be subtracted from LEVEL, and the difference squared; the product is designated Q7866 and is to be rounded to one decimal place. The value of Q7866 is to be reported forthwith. 0.7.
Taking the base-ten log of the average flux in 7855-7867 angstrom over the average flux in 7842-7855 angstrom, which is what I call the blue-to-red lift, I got -0.011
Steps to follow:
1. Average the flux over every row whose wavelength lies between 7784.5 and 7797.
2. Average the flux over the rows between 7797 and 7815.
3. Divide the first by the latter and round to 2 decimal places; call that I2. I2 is 0.99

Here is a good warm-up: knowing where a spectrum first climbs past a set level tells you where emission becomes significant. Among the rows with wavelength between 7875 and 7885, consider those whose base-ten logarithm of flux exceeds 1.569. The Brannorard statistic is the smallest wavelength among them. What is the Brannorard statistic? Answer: 7879.14 angstrom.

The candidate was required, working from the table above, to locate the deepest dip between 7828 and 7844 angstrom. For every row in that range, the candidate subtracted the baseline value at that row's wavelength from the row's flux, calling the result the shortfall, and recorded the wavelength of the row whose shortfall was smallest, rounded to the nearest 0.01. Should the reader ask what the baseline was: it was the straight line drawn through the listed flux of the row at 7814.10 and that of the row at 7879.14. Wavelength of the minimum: 7832.11 angstrom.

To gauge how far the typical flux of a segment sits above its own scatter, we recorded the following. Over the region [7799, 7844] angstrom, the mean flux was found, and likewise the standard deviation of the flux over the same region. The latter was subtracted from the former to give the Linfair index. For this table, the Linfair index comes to 35.0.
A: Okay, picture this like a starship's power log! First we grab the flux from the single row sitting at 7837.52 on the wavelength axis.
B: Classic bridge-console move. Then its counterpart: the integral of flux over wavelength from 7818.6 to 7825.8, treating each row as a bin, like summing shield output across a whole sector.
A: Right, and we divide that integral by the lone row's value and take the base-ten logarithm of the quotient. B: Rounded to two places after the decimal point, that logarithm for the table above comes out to 0.85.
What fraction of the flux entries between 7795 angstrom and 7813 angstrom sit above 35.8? 0.60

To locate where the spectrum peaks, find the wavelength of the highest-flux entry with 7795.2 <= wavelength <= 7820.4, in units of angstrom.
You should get 7796.13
